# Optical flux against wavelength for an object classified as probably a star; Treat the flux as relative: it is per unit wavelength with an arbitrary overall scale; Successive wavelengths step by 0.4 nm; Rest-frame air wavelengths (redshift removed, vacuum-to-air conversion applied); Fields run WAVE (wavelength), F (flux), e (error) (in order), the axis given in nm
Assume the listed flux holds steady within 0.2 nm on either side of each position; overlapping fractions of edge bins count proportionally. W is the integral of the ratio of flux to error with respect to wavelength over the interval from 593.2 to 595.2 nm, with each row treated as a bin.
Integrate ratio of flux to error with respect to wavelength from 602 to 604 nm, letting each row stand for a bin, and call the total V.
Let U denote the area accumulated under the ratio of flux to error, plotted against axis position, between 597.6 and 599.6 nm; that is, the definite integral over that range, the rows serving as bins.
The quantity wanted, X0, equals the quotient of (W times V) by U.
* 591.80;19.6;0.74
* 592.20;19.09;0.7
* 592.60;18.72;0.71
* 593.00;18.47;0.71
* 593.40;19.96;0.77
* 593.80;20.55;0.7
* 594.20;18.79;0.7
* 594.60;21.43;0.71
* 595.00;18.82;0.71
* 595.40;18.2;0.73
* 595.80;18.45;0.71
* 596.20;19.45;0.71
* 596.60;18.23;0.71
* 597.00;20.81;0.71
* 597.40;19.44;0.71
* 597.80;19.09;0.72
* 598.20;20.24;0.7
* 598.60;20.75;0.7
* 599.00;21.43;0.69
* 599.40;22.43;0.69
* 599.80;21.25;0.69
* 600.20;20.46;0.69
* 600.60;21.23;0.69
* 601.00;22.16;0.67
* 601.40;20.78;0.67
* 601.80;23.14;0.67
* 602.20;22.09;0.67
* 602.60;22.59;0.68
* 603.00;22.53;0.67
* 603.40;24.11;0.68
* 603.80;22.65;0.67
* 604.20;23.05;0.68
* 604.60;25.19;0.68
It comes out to 63.2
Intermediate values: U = 59.5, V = 68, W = 56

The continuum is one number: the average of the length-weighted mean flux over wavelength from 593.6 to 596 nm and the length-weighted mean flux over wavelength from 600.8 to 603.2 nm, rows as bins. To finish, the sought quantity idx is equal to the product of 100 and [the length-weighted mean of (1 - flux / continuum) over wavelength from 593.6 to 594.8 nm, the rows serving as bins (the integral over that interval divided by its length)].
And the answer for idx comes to 3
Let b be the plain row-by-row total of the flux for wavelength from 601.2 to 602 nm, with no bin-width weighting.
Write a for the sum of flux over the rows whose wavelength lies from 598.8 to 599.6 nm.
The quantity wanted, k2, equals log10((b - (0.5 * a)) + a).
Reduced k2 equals 1.82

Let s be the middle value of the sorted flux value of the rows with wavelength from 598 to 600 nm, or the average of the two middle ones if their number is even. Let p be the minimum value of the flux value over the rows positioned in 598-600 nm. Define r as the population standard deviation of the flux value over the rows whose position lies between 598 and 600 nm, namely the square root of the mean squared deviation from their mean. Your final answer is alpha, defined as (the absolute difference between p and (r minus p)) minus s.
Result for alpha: 18.5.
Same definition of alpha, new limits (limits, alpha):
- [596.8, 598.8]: 17.2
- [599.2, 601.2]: 19.0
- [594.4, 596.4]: 16.4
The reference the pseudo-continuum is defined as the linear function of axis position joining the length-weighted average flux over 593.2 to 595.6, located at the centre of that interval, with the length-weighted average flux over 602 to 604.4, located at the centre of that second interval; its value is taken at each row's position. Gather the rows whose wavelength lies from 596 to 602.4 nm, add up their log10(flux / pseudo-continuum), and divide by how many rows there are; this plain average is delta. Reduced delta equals -0.012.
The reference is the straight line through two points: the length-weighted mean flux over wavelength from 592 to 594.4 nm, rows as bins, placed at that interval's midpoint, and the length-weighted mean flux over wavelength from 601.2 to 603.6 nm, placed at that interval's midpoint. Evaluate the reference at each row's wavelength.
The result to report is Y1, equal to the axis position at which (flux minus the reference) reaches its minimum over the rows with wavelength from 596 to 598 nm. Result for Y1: 596.60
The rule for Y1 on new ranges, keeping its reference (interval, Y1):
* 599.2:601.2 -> 600.20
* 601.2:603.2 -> 601.40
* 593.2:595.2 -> 595.00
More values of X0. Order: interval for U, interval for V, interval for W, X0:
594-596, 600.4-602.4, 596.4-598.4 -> 66.6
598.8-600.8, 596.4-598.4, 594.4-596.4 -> 48.1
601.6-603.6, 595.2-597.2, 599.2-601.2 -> 49.2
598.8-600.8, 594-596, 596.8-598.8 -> 49.3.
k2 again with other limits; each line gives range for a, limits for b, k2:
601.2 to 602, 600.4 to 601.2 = 1.82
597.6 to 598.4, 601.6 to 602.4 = 1.81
